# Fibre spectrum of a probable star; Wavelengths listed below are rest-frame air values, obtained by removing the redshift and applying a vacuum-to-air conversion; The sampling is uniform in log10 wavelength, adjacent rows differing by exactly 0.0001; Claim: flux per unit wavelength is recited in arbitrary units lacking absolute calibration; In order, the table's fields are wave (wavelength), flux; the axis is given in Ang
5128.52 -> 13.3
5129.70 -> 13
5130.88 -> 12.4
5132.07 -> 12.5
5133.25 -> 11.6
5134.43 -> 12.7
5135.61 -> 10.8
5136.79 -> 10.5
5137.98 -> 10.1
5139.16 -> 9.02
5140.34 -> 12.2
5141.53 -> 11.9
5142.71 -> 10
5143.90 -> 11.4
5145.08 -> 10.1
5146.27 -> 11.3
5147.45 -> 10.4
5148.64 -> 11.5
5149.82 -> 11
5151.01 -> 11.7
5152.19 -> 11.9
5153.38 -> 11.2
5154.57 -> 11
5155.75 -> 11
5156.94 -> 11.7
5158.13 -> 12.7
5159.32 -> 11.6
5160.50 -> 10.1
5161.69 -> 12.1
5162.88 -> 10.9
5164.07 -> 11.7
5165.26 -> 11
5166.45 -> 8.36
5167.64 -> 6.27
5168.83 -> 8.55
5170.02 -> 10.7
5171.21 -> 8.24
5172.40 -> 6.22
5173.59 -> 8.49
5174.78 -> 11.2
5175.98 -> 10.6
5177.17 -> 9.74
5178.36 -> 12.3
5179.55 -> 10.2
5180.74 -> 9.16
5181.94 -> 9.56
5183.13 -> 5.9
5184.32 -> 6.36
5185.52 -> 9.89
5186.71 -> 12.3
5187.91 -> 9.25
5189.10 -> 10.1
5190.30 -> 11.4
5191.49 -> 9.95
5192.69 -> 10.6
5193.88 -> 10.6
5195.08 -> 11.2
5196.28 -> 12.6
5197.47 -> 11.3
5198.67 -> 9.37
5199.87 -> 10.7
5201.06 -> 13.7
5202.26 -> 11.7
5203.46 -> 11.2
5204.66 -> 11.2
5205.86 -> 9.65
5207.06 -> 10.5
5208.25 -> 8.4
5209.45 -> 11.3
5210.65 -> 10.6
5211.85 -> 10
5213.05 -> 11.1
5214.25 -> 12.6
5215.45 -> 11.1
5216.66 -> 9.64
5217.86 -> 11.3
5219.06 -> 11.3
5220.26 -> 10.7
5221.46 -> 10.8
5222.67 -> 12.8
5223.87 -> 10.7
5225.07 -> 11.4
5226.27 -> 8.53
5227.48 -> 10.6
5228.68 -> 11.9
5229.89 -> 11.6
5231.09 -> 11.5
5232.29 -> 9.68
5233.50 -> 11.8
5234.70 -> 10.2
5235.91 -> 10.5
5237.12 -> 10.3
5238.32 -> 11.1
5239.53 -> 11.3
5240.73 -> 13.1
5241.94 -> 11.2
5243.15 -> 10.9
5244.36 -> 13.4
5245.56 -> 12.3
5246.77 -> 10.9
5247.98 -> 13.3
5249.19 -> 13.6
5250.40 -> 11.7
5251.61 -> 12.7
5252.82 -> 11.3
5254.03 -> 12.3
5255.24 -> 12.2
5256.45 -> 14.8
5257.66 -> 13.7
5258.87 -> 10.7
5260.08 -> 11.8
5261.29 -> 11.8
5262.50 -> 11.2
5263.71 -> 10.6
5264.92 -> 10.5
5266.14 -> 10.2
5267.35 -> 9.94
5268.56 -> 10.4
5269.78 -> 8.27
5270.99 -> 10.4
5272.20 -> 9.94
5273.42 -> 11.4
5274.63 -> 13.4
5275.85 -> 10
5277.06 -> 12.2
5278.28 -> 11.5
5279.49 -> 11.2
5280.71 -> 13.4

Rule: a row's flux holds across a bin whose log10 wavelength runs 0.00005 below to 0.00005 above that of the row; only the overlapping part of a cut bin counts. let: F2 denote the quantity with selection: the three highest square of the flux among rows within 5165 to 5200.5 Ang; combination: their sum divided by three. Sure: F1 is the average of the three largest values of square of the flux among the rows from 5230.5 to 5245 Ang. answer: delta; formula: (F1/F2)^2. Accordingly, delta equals 1.1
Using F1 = 163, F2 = 154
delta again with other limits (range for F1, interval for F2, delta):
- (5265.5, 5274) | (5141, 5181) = 0.6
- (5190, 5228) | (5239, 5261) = 0.7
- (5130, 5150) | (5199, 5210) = 1.1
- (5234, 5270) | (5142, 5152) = 2.2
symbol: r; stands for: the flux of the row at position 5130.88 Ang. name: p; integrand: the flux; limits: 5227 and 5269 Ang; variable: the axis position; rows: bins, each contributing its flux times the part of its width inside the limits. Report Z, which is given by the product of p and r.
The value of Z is 6031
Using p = 486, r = 12.4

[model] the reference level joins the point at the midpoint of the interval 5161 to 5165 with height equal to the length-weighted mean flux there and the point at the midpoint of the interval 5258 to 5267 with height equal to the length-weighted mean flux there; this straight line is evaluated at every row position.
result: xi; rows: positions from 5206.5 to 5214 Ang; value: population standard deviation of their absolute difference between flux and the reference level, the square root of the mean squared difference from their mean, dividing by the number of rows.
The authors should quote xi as 0.95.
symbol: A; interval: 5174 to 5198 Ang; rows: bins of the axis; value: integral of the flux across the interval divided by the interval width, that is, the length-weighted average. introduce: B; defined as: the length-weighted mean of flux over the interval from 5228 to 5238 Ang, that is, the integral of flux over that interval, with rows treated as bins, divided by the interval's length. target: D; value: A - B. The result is -0.7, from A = 10.2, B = 10.9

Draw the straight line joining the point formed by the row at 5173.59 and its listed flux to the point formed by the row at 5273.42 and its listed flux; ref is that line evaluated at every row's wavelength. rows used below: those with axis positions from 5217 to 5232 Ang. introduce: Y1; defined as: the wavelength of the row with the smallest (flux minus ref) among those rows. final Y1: 5226.27 Ang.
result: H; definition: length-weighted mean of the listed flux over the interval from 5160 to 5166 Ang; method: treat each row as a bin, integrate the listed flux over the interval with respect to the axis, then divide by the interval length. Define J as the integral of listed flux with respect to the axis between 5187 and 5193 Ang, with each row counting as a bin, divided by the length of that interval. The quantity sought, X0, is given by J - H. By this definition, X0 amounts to -0.8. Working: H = 11.1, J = 10.3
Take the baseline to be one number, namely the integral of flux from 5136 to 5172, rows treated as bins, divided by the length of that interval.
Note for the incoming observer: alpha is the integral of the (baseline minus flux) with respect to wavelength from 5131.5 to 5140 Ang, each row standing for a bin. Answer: -3.5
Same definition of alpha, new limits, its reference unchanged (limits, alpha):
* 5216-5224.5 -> -3.3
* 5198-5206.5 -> -3.6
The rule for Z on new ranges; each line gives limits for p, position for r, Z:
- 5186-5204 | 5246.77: 2170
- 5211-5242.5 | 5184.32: 2209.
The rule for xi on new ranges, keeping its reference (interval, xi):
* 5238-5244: 0.74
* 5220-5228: 0.82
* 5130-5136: 0.37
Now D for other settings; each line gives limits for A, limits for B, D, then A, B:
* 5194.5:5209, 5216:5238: 0.1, 11.0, 10.8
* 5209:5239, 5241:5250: -1.3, 10.9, 12.2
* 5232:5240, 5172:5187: 1.4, 10.7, 9.4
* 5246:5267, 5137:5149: 1.2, 11.9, 10.8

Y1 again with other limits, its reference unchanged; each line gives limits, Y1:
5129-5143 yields 5139.16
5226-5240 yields 5226.27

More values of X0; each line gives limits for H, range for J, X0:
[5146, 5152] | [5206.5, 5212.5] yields -1.1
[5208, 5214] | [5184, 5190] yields -0.7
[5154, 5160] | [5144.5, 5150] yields -0.7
